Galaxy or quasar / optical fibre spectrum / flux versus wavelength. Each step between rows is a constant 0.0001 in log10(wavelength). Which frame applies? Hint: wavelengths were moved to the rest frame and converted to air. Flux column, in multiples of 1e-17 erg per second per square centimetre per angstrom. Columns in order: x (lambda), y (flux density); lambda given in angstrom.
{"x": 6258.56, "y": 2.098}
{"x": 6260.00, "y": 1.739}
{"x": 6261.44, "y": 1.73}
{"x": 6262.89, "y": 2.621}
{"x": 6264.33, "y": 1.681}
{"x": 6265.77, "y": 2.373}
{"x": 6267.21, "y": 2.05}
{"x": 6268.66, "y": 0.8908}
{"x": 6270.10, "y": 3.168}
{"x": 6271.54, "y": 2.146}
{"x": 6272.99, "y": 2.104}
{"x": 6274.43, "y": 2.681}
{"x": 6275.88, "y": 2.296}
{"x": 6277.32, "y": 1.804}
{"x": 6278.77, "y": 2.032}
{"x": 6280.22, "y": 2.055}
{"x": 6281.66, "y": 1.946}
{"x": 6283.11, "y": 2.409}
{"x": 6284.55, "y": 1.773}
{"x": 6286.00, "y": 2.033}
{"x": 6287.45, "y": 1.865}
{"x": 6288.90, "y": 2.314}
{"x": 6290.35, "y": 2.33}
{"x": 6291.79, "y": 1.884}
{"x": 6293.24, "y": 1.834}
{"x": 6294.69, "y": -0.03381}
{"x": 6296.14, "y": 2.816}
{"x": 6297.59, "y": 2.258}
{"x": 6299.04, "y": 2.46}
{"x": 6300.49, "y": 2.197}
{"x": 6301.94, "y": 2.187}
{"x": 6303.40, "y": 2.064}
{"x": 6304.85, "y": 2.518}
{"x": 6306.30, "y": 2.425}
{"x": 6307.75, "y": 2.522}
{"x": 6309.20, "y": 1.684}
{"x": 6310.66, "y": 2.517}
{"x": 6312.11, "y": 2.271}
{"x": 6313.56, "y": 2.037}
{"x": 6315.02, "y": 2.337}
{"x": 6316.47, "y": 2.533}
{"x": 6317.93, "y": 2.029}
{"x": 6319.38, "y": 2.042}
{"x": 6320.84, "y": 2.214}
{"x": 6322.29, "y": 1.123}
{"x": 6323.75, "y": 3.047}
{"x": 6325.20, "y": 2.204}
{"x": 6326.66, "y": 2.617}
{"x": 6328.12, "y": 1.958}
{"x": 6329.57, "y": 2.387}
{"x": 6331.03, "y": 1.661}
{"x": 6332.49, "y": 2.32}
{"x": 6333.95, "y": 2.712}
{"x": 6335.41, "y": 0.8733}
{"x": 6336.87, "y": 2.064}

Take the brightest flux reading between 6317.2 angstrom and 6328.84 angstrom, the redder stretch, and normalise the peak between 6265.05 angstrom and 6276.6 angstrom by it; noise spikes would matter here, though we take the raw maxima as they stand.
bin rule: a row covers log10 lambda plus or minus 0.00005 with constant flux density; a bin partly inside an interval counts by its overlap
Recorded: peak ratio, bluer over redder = 1.04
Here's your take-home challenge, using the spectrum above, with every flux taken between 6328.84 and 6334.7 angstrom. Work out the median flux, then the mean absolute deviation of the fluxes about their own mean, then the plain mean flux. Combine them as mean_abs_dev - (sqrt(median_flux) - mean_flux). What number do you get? 1.04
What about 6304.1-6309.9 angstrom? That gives 1.02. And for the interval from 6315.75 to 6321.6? 0.91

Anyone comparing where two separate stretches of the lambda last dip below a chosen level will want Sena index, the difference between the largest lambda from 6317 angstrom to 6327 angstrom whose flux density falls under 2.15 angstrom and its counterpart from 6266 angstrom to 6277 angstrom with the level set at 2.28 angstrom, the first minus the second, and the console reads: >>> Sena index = 49.3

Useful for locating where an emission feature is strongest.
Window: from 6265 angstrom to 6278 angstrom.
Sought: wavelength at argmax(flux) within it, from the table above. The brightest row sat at 6270.10 angstrom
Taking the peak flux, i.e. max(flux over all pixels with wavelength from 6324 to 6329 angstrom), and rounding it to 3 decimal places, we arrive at 2.617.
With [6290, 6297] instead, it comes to 2.816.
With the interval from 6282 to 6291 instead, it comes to 2.409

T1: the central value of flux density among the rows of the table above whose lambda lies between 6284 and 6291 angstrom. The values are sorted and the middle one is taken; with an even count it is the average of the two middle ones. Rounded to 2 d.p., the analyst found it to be 2.03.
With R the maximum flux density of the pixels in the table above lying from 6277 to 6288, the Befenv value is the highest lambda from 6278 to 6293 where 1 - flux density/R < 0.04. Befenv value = 6290.35 angstrom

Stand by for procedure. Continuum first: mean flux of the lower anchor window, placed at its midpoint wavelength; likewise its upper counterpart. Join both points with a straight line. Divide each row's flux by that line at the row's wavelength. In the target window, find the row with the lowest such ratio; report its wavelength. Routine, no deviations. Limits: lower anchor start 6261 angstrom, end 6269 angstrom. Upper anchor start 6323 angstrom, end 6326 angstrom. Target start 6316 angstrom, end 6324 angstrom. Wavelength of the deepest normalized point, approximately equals 6322.29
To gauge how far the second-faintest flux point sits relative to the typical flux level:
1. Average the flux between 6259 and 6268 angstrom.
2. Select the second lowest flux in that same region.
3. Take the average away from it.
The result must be -0.30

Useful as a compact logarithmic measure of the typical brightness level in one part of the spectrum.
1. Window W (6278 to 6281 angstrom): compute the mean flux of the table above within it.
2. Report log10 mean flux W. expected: 0.31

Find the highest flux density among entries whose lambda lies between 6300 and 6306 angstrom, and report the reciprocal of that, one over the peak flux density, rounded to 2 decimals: 0.40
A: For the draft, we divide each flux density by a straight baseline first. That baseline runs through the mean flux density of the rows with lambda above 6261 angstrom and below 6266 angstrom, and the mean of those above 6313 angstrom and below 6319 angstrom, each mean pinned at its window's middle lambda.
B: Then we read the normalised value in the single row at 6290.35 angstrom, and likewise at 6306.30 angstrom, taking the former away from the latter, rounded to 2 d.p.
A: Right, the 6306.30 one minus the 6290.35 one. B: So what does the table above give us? 0.02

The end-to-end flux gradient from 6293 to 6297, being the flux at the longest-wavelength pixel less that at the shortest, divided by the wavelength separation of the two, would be 0.34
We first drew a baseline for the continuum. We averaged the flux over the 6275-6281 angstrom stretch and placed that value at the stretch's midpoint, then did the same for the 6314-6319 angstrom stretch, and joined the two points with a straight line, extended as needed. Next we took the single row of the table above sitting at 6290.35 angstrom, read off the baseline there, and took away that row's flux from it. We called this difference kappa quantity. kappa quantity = -0.20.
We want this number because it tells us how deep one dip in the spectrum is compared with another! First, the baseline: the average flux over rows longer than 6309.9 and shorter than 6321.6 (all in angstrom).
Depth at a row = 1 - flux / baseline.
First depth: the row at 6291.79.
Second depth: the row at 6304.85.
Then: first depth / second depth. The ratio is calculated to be -1.3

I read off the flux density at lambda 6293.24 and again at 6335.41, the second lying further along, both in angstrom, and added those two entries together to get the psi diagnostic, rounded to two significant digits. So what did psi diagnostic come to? 2.7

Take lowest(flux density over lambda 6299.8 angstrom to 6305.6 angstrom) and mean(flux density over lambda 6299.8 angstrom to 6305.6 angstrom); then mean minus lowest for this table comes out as 0.18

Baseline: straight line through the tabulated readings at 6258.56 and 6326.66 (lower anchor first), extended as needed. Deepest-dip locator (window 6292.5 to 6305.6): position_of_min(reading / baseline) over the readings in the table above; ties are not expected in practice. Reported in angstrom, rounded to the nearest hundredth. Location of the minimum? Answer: 6294.69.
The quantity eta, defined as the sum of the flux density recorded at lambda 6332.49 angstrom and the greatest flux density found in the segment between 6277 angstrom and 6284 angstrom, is 4.7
